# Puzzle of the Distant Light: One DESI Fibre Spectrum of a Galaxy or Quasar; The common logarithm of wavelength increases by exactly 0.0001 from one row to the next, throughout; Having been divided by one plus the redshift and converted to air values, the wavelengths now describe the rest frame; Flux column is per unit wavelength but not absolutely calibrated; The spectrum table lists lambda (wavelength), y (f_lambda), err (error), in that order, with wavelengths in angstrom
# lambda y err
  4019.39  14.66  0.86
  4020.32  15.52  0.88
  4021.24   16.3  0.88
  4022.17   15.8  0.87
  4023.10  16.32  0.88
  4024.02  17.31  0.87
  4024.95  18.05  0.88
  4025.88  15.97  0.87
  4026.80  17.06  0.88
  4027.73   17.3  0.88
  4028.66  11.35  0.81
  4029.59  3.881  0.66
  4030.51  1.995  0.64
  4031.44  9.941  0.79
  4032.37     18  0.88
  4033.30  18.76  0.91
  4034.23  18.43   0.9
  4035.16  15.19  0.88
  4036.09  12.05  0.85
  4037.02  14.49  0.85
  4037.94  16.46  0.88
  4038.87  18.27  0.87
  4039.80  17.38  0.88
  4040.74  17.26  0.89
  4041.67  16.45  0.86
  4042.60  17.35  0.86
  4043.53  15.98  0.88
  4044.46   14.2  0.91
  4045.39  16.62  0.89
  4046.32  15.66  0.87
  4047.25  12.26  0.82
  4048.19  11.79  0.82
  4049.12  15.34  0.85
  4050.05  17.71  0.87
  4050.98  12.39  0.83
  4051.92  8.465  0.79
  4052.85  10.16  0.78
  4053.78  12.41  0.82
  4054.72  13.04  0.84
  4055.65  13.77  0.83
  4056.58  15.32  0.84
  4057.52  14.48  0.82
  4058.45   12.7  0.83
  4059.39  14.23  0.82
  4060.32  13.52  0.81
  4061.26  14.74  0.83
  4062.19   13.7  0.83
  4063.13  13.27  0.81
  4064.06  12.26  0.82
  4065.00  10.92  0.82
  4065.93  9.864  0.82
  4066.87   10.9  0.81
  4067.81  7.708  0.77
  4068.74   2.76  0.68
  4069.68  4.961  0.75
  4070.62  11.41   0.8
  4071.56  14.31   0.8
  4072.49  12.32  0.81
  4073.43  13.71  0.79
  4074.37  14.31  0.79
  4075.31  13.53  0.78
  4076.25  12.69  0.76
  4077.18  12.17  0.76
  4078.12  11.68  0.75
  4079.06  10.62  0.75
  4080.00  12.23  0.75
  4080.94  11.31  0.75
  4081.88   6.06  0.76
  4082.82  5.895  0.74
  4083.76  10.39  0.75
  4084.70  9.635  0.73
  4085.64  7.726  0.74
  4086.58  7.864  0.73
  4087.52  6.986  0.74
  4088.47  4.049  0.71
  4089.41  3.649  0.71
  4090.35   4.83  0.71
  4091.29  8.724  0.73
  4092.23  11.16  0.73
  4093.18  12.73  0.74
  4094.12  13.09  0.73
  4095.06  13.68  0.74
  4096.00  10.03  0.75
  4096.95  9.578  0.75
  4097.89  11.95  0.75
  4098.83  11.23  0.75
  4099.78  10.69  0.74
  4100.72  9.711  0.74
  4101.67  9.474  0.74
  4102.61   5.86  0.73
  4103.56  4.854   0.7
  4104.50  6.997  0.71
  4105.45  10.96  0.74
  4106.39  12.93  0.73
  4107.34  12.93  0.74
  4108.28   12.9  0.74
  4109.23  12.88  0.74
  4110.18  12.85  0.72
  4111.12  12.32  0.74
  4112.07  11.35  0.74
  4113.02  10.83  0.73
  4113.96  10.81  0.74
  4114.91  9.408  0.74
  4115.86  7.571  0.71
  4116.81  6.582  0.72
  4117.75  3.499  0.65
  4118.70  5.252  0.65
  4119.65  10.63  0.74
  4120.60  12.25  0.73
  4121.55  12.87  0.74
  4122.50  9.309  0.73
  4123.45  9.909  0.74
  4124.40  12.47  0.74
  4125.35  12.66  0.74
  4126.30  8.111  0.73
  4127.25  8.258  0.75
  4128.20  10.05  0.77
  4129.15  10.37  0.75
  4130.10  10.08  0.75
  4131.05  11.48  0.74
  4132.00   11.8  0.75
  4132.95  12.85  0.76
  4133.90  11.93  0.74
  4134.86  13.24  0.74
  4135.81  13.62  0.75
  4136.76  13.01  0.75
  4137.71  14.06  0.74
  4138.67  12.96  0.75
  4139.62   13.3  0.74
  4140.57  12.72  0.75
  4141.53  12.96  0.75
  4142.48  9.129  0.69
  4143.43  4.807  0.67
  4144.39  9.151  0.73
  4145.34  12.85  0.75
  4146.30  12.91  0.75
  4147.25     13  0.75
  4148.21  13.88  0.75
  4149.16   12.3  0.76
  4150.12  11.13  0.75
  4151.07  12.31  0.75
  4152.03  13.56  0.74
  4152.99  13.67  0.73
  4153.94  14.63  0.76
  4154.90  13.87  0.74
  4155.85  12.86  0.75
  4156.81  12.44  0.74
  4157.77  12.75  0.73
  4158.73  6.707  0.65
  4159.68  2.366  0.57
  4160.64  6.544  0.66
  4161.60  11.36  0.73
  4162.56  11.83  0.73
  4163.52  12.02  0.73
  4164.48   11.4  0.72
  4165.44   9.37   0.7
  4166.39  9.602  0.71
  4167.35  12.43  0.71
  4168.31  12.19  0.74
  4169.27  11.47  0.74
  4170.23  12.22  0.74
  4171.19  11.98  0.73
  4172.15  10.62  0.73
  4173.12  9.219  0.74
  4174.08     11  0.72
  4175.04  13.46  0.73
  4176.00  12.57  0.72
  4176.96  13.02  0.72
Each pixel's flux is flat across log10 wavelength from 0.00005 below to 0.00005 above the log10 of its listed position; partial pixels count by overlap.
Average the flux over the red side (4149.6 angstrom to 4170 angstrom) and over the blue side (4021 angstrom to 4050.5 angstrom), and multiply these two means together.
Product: 168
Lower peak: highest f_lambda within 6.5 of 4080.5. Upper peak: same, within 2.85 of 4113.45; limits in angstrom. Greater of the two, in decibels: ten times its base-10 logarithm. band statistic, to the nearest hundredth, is 11.56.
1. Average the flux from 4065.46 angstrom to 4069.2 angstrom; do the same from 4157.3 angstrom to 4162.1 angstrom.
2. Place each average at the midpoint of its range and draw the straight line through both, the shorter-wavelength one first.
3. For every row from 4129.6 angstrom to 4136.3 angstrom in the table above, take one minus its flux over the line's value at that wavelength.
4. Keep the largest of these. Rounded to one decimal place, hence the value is -0.3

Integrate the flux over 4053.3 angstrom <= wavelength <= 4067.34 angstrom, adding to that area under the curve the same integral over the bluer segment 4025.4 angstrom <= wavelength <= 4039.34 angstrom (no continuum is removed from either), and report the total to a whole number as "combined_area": 377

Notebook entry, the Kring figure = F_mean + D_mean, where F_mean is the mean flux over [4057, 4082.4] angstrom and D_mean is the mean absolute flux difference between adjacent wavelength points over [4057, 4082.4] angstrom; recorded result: 13.3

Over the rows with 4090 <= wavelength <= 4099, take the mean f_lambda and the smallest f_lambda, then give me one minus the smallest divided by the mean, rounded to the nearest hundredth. 0.55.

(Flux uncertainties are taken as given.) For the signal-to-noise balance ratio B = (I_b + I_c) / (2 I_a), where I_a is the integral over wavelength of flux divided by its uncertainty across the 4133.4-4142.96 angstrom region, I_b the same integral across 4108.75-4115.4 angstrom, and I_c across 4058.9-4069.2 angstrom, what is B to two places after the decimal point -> 0.75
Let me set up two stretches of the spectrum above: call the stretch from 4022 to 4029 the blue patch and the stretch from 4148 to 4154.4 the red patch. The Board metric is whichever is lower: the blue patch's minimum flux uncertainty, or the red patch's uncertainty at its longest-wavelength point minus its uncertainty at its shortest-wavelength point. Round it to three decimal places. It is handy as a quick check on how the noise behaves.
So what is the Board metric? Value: 0.010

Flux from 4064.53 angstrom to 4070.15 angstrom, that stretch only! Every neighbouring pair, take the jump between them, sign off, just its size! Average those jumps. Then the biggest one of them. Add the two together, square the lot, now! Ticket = 55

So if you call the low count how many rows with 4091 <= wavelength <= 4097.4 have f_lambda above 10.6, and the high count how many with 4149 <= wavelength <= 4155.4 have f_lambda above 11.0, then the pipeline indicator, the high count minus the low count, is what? 3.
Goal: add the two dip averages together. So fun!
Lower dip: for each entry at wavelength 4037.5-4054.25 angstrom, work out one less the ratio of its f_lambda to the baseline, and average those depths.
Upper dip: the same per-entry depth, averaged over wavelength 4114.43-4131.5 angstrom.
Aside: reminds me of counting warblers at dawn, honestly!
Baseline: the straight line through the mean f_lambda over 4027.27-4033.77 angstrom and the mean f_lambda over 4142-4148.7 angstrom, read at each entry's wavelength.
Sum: -0.15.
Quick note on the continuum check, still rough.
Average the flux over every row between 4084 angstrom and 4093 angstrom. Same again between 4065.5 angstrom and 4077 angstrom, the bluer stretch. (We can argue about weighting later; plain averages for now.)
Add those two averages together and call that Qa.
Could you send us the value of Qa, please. 18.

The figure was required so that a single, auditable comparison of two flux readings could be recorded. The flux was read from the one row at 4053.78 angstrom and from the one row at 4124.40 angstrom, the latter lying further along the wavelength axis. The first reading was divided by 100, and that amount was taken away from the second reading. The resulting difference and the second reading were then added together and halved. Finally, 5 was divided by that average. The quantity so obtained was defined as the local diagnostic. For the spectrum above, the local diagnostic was 0.40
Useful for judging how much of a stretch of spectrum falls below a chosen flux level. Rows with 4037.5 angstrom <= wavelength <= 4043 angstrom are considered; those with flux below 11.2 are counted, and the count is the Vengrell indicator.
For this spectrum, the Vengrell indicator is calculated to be 0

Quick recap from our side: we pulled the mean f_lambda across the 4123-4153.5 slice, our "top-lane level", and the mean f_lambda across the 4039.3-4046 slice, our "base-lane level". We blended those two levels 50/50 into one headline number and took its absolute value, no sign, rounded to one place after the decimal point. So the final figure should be 14.1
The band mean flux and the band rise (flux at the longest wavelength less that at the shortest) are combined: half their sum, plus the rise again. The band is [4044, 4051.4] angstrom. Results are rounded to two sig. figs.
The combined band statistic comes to 4.5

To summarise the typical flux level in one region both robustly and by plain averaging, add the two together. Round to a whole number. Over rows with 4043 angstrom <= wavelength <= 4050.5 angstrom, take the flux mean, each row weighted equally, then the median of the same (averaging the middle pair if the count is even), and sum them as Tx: 30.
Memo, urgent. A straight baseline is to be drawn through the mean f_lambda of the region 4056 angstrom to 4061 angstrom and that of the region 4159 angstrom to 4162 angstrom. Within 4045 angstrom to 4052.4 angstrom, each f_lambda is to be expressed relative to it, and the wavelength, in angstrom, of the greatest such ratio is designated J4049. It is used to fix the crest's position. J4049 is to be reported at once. 4050.05 angstrom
